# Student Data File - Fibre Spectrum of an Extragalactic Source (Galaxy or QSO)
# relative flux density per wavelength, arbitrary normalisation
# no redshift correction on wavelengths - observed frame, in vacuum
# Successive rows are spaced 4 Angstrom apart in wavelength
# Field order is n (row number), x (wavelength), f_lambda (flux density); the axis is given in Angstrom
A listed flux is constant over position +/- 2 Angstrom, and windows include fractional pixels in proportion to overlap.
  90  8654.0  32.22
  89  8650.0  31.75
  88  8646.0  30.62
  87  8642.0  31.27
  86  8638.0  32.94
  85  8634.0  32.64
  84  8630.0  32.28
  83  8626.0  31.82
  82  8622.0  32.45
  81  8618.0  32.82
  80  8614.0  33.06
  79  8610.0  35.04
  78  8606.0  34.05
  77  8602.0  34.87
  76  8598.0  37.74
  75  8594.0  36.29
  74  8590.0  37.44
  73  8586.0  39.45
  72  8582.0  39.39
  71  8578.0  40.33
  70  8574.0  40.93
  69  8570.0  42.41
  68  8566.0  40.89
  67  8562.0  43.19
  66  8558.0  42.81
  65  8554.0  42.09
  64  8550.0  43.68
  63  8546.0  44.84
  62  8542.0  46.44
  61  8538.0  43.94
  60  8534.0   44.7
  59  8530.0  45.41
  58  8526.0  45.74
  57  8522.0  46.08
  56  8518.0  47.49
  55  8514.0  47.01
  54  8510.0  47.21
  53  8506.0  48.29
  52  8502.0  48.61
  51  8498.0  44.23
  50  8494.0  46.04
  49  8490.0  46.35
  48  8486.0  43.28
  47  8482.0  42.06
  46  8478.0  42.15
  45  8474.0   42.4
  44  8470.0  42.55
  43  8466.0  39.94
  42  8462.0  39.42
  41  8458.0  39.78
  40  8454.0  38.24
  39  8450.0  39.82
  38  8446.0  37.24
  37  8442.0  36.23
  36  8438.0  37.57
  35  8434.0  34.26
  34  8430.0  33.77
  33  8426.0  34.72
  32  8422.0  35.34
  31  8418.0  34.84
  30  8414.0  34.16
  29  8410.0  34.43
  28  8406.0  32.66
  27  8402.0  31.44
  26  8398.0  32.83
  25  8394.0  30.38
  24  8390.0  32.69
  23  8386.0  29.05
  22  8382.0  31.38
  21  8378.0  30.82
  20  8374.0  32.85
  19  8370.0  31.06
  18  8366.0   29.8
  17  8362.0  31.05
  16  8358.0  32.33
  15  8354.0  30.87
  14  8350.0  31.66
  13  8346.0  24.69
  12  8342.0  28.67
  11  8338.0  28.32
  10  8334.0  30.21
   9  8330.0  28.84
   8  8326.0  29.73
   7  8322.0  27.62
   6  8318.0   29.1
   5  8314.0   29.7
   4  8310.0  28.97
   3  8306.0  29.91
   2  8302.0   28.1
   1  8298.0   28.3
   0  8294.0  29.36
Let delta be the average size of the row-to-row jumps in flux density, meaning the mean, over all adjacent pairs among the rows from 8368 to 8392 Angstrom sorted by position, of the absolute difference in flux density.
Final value 2.1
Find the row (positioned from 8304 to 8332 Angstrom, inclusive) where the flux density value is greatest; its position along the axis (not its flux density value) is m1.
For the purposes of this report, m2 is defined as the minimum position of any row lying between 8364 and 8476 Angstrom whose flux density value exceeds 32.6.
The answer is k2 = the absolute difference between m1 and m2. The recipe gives 68 Angstrom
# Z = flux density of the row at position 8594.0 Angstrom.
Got 36.29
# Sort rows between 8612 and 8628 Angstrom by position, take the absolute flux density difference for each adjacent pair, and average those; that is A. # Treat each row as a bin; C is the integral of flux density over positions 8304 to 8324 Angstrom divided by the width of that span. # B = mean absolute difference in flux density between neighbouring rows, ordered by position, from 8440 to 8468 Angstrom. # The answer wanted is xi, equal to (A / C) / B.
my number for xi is 0.011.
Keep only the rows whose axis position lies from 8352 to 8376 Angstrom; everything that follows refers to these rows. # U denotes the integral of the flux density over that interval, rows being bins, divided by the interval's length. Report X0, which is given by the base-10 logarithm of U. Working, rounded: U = 31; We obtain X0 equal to 1.50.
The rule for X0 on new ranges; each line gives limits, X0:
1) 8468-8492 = 1.63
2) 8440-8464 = 1.58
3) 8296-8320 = 1.46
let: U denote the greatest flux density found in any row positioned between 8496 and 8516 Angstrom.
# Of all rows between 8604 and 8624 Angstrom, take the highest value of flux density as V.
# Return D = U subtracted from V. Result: -14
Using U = 48.61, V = 35.04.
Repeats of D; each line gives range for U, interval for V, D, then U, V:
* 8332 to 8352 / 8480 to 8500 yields 15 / 31.66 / 46.35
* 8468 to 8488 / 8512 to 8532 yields 4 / 43.28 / 47.49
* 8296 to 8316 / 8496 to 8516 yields 19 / 29.91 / 48.61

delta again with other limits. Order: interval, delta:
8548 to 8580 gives 1.2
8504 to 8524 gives 0.8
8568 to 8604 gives 1.3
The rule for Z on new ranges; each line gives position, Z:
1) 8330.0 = 28.84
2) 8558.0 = 42.81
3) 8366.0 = 29.8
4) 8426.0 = 34.72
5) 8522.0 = 46.08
